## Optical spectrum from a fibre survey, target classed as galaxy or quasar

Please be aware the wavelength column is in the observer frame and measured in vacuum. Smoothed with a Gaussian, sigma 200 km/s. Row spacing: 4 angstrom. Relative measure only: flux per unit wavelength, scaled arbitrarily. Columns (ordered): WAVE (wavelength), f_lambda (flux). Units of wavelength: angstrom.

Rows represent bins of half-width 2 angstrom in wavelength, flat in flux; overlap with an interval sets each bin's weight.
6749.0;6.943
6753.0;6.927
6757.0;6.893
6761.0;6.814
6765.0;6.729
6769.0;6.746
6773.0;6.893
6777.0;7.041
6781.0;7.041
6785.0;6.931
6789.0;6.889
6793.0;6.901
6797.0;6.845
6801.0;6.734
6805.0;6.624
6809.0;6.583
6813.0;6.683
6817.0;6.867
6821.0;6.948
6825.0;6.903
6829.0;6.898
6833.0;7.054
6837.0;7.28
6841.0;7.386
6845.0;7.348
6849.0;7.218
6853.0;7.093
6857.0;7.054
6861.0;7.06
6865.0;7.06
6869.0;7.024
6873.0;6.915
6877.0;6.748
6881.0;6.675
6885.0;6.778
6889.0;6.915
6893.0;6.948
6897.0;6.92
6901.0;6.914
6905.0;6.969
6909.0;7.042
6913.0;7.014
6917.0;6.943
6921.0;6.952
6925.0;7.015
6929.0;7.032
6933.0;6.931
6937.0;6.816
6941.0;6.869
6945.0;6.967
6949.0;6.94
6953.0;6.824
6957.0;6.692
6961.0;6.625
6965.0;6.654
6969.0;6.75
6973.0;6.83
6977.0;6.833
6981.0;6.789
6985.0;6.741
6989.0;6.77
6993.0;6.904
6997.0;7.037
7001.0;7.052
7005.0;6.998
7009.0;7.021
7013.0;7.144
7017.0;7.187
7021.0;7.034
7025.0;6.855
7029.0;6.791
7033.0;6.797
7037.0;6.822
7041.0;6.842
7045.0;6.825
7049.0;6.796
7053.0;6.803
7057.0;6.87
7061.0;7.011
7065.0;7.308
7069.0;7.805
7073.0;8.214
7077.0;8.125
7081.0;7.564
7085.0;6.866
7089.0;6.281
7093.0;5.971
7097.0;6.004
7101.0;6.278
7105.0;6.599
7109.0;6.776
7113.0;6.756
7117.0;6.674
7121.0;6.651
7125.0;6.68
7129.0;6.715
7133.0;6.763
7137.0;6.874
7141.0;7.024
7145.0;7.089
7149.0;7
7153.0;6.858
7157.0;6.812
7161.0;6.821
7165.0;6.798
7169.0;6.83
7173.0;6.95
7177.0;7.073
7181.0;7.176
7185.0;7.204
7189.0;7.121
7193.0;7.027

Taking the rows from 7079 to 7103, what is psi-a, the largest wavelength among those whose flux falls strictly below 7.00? 7101.0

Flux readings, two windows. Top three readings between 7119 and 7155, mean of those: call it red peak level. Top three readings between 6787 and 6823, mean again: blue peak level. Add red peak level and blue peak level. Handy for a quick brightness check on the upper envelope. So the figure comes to 14.0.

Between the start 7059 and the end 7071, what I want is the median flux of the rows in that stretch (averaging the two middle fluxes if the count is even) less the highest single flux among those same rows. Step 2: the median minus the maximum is -0.50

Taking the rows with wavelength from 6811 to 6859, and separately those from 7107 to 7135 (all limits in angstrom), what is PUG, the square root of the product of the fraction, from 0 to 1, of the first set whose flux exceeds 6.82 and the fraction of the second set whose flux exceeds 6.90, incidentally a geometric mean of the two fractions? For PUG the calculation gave 0.0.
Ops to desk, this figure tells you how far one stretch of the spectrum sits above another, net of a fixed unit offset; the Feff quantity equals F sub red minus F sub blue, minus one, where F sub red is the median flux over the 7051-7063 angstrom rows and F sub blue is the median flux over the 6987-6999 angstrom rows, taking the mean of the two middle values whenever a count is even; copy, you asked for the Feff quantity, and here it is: -1.0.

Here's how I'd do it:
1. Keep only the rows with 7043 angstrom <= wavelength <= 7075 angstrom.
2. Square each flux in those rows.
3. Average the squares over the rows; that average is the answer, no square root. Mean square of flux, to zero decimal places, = 52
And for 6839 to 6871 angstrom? 51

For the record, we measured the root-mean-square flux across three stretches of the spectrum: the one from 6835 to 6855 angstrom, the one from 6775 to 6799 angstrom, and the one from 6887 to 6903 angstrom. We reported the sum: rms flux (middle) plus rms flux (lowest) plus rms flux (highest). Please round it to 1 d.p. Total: 21.1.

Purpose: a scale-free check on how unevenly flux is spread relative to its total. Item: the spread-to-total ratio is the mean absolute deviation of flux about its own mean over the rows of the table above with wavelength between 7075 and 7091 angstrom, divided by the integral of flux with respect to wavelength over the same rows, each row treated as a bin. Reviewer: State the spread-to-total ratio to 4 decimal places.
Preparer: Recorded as 0.0055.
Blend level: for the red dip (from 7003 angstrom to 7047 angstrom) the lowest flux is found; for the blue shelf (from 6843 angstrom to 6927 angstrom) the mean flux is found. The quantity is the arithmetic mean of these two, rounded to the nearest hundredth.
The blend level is 6.89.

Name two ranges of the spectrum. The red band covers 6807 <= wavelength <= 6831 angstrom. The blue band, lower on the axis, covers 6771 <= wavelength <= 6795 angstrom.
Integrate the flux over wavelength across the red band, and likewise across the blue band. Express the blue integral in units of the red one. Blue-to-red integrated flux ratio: 1.02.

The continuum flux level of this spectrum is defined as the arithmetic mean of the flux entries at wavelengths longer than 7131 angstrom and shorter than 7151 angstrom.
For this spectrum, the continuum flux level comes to 6.95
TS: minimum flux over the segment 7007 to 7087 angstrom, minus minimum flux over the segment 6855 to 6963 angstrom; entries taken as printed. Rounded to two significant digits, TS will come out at 0.17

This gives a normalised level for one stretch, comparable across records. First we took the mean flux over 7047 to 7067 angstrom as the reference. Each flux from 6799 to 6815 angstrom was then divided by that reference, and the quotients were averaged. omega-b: 0.96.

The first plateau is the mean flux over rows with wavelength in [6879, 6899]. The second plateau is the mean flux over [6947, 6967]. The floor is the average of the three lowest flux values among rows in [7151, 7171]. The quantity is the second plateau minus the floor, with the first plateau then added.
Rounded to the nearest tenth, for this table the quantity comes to 6.8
